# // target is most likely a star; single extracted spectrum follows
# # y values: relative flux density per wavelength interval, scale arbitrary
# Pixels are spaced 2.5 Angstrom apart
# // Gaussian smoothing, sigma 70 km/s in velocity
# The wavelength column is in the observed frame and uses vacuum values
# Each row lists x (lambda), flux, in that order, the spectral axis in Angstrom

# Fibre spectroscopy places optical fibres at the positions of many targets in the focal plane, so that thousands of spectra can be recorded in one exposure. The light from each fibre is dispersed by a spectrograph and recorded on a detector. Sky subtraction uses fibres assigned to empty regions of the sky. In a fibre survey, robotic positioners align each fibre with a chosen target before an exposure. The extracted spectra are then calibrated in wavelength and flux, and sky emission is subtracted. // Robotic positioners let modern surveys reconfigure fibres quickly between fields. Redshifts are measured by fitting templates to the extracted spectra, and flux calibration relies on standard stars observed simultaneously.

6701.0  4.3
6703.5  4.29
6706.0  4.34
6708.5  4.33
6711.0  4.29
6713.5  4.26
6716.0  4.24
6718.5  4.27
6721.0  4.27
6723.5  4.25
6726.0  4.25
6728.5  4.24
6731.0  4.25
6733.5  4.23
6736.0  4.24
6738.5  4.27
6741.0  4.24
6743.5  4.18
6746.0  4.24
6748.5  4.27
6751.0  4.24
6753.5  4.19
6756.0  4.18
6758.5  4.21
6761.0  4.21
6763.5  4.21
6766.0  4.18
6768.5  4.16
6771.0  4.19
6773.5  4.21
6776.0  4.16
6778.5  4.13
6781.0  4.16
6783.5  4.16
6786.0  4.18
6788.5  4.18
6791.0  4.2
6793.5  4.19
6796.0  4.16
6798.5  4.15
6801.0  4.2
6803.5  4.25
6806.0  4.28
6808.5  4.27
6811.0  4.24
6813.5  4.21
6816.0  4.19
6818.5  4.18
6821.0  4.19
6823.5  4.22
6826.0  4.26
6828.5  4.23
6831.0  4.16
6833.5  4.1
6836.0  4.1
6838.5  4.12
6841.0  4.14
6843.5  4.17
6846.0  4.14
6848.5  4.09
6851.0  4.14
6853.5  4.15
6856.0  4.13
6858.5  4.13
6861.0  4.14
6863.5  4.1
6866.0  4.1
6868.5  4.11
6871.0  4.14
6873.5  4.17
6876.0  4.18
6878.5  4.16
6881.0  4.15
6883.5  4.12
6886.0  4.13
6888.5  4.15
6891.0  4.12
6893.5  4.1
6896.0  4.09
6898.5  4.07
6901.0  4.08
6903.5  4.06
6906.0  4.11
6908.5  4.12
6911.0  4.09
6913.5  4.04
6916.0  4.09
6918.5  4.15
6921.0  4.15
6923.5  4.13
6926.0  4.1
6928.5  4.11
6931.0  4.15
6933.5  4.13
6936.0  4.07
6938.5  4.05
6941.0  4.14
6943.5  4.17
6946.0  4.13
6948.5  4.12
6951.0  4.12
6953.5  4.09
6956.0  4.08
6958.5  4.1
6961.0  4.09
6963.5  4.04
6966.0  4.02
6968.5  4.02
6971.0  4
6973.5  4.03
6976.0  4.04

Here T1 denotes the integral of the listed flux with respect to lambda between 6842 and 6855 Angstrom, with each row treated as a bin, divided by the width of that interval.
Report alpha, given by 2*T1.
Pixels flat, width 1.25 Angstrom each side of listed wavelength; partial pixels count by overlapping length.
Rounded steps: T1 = 4.14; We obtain 8.28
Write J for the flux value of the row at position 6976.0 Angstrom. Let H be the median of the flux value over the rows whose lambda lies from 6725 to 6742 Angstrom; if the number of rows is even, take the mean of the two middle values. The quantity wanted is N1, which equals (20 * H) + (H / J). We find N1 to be 85.8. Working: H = 4.24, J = 4.04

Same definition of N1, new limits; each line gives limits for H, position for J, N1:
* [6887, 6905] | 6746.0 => 82.8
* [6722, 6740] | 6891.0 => 86.0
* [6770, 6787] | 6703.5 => 84.2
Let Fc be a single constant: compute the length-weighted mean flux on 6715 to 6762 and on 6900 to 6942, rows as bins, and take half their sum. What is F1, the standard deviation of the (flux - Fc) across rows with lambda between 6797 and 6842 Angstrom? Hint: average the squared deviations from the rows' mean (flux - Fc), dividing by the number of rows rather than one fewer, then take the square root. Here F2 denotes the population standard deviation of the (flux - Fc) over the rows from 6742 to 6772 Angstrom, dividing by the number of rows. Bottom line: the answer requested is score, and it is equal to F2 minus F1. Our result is -0.025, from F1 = 0.055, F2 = 0.030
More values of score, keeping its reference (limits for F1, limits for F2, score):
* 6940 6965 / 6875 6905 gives 0.002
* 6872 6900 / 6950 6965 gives -0.009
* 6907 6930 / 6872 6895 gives -0.008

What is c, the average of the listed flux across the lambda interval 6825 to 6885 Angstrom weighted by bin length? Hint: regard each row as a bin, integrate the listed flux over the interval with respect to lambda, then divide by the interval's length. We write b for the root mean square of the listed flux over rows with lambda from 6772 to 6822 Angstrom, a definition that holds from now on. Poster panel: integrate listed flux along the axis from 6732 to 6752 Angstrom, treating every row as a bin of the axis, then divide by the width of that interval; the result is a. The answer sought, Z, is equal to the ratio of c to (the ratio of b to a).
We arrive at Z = 4.19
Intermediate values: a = 4.24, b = 4.19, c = 4.14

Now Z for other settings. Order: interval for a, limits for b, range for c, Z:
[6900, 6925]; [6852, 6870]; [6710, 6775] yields 4.21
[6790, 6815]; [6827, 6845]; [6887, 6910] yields 4.17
